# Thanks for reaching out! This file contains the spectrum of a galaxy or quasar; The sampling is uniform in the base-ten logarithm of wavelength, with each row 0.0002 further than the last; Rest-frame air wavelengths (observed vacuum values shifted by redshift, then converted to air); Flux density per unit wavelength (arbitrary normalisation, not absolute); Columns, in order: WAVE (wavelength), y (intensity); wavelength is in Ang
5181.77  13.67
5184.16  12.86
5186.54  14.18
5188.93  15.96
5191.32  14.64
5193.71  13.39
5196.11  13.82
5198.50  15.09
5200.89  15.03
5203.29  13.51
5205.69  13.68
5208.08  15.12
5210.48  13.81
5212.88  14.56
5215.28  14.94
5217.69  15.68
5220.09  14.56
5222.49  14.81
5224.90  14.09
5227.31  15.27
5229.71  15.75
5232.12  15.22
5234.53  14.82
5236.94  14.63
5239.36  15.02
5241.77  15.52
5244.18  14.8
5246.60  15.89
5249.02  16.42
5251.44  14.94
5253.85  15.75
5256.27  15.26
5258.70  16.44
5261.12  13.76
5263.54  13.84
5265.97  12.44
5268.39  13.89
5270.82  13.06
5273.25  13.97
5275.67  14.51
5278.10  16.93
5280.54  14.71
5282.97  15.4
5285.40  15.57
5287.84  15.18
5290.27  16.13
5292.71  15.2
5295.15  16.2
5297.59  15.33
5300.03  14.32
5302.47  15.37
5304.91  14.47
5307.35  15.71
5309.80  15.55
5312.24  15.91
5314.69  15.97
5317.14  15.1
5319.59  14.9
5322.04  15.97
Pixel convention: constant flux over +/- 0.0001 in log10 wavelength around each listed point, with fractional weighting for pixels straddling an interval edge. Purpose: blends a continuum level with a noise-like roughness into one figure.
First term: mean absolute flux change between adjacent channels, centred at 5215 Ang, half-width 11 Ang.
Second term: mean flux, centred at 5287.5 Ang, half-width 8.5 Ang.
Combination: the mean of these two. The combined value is 8.16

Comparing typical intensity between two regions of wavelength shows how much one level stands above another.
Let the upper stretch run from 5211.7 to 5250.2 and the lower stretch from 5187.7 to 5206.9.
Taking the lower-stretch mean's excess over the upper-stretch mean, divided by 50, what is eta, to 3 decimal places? -0.015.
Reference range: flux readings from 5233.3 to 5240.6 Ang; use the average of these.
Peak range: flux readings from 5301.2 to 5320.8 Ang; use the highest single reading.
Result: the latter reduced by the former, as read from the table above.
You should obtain 1.15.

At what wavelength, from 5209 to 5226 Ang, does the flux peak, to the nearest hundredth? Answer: 5217.69 Ang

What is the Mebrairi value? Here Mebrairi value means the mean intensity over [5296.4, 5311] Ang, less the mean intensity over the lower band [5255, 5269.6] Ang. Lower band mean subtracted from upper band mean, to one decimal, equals 0.9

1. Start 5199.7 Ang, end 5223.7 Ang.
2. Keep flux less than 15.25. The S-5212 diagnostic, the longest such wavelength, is 5222.49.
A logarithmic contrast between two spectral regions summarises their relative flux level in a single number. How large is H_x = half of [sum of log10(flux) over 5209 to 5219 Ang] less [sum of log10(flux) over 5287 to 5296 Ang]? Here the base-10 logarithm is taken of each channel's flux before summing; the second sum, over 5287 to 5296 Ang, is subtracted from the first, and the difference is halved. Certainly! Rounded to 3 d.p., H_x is -0.054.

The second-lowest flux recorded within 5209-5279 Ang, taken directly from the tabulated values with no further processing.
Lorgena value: 13.06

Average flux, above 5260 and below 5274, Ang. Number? 13.5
